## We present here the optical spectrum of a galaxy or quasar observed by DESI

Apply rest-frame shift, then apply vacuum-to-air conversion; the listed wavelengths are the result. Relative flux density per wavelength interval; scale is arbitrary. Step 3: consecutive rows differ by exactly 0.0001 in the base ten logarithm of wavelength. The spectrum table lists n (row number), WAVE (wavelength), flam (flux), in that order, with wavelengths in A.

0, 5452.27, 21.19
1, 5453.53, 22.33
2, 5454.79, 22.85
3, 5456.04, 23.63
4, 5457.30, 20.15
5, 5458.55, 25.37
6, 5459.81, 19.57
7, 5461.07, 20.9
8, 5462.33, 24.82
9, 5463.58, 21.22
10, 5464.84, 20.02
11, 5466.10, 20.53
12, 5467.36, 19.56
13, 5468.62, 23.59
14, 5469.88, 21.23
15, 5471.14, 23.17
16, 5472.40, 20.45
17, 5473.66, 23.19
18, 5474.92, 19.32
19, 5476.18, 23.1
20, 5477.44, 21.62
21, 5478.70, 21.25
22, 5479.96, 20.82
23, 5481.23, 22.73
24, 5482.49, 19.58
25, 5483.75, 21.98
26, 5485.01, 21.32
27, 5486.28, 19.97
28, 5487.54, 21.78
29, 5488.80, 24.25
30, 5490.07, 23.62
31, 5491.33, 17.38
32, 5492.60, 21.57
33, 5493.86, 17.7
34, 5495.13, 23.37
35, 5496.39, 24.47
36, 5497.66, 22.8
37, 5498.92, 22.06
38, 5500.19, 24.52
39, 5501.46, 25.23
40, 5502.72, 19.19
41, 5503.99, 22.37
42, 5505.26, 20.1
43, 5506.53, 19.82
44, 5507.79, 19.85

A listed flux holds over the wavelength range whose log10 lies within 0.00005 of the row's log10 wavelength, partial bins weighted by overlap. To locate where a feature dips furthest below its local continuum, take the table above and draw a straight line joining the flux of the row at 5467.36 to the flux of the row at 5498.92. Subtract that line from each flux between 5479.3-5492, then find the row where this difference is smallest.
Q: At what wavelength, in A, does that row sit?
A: 5491.33 A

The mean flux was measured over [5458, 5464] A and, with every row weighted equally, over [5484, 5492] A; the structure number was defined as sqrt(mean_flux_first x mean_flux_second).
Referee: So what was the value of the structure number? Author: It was 21.9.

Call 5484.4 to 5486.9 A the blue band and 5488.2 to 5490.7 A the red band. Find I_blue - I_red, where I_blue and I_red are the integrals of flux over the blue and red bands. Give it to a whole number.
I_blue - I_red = -8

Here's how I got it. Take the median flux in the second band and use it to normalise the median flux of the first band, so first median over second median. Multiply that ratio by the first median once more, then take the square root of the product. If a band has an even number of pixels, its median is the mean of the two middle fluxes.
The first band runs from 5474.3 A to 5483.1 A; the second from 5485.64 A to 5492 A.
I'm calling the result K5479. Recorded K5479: 4.55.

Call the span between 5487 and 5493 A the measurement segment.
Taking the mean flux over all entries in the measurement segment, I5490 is 21.7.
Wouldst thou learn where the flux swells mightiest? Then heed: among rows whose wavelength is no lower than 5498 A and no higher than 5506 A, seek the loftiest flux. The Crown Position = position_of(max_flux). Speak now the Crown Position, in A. 5501.46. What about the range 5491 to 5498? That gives 5496.39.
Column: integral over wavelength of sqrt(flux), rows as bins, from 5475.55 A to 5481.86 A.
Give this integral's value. 29.51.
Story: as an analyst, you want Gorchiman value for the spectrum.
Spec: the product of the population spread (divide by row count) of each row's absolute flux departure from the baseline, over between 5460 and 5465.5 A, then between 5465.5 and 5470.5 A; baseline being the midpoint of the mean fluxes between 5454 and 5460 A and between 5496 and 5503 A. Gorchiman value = 0.4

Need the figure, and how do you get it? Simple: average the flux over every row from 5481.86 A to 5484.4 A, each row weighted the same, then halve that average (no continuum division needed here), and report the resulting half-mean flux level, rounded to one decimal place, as 10.4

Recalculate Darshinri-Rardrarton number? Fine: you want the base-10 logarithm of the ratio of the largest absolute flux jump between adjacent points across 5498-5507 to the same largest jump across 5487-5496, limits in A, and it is -0.01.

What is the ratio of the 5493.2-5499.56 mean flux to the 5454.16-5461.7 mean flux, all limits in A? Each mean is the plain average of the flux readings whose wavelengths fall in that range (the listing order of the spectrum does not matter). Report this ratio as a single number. 1.00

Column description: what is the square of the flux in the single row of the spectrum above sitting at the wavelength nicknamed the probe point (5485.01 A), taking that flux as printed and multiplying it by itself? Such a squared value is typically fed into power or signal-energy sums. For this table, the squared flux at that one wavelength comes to 455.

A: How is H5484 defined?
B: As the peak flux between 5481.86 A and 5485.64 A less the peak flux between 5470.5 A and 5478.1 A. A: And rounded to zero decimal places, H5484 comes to -1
